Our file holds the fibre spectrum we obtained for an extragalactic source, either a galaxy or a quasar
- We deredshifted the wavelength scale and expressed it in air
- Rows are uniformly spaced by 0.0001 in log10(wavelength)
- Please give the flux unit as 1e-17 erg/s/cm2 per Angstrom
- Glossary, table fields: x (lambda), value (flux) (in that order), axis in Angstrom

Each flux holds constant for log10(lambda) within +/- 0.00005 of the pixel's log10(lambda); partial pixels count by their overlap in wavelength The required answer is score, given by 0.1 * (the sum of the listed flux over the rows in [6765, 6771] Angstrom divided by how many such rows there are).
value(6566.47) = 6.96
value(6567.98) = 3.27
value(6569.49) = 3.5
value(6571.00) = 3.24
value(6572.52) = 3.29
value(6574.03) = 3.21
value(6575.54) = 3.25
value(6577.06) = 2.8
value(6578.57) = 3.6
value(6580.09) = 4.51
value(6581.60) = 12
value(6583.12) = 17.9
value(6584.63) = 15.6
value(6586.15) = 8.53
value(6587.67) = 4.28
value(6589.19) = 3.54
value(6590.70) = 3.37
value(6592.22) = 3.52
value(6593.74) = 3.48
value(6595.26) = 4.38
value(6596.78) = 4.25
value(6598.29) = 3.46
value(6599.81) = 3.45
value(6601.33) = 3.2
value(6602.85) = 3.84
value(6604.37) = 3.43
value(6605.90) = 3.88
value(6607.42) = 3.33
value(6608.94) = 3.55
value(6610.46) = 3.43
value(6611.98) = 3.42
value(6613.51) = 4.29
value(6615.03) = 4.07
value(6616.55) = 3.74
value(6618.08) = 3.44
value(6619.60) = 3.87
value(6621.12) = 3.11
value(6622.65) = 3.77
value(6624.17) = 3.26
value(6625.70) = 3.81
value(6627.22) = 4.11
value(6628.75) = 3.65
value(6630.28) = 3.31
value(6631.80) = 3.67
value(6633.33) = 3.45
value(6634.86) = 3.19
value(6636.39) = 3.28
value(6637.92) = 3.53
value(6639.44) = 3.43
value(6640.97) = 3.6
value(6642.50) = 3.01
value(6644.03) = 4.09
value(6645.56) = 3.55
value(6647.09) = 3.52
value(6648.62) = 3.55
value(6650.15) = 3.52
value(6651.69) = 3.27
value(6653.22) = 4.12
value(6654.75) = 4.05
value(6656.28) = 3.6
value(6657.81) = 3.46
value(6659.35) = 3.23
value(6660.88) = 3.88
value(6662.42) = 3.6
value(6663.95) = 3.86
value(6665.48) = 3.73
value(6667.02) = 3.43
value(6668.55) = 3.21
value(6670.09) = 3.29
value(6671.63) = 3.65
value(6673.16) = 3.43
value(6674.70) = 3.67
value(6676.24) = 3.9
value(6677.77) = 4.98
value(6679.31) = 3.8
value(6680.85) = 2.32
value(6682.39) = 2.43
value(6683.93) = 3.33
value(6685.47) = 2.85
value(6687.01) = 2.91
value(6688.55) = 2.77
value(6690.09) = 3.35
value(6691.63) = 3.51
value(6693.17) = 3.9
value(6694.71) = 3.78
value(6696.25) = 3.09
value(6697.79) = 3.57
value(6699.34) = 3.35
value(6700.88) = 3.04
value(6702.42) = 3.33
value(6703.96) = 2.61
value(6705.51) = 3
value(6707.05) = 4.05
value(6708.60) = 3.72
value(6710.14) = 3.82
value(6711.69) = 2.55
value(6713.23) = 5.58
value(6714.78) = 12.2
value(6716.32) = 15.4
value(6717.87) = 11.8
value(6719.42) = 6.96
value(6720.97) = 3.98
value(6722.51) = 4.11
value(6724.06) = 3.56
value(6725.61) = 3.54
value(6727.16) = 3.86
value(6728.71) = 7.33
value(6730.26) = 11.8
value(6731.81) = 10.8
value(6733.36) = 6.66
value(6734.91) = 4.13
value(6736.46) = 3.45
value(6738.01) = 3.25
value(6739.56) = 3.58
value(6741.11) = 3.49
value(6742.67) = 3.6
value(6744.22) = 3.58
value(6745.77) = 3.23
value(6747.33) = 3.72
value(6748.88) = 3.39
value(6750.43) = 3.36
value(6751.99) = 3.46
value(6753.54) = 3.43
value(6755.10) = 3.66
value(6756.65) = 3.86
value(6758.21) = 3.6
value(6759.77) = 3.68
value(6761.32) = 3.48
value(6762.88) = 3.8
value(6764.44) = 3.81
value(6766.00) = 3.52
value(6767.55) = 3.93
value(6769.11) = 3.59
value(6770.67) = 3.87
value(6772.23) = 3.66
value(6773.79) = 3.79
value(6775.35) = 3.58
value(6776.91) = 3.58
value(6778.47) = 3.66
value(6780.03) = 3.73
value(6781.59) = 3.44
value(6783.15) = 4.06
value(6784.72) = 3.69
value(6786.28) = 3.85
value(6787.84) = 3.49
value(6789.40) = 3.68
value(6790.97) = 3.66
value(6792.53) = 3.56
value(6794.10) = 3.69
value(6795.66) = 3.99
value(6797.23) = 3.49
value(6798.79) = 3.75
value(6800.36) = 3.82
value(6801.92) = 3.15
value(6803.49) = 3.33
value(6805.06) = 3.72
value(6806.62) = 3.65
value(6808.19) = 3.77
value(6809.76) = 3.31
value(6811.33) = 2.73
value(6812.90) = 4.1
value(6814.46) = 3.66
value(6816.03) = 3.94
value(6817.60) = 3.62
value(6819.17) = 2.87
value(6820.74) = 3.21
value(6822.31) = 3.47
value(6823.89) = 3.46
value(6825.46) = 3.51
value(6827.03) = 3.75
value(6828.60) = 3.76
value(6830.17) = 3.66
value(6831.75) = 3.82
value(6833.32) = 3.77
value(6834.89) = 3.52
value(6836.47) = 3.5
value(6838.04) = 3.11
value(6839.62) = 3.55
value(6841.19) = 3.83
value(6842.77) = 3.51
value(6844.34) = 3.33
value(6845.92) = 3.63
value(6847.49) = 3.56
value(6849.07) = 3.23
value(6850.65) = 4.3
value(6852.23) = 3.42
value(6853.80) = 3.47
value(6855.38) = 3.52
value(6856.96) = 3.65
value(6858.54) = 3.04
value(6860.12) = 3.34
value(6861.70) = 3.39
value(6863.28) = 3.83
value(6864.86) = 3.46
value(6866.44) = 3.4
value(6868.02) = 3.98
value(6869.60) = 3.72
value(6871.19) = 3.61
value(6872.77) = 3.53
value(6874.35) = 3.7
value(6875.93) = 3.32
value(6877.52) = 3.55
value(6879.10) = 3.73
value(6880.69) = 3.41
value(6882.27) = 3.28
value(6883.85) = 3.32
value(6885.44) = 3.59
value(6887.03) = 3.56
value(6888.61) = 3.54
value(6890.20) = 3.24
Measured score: 0.373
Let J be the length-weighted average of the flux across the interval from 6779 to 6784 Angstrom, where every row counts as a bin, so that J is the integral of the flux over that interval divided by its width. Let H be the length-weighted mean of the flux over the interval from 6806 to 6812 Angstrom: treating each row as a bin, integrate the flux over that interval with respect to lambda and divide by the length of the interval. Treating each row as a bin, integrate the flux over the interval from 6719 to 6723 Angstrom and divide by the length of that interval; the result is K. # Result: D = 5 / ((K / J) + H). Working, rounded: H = 3.37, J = 3.7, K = 4.92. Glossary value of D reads 1.07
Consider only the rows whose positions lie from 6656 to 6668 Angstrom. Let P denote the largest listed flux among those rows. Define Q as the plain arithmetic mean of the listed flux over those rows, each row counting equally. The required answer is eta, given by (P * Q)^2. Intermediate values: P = 3.88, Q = 3.6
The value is 195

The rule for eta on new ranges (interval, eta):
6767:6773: 219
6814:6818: 217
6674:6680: 414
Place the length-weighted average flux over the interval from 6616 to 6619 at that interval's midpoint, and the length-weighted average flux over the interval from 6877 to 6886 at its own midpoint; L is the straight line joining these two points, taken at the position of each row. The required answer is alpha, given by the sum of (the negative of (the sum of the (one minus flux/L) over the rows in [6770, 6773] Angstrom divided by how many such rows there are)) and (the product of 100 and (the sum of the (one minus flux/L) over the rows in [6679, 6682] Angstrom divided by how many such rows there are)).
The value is 14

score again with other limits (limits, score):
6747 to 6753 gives 0.348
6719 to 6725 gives 0.465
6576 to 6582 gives 0.573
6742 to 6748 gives 0.353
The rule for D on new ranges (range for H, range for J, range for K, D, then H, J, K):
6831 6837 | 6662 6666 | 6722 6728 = 1.07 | 3.66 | 3.7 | 3.79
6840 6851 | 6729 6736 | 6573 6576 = 1.25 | 3.60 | 8.1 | 3.24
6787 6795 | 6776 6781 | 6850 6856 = 1.08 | 3.62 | 3.6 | 3.67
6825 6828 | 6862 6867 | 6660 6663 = 1.06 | 3.66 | 3.6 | 3.73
